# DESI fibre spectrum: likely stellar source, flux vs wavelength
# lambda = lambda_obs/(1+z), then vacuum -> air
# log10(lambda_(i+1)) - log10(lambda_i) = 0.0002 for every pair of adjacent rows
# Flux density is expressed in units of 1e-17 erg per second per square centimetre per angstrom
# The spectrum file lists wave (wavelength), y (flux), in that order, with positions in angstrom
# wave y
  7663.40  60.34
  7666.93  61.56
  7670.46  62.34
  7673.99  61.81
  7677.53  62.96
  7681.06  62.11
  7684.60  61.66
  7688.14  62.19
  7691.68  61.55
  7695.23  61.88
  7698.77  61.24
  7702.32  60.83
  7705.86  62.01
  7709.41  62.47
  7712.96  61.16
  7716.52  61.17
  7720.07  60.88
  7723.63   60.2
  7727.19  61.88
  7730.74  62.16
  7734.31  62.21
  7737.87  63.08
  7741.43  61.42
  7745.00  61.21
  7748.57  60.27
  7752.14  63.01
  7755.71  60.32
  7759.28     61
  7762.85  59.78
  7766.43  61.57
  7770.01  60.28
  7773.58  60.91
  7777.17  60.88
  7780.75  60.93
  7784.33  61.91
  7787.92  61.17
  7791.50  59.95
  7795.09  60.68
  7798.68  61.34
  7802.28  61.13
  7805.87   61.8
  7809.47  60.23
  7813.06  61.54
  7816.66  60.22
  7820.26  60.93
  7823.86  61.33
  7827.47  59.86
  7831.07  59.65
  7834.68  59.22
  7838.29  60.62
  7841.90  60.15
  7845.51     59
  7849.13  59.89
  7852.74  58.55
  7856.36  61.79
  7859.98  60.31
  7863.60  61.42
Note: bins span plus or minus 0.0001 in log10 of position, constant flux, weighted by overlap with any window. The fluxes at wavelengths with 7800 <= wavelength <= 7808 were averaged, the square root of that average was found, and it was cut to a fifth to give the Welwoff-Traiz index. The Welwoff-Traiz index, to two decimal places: 1.57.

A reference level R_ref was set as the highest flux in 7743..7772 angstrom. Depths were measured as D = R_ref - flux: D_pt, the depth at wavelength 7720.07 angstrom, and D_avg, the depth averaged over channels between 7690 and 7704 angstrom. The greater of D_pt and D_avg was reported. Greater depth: 2.13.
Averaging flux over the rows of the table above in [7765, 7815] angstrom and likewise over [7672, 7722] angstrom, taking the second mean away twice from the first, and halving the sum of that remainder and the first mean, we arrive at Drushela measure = -0.7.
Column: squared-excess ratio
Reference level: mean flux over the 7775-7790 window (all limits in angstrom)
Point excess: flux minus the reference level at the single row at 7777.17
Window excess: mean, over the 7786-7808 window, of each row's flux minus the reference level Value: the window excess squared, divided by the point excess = -0.1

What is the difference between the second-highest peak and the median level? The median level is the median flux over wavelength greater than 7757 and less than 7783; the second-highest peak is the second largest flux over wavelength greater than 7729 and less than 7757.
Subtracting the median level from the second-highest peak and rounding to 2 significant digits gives 2.1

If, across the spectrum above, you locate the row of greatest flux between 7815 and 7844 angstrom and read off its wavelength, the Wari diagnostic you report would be 7823.86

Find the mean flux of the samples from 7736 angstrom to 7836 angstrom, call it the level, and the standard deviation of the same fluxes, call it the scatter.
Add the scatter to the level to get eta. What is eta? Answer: 61.8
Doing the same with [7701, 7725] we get 62.0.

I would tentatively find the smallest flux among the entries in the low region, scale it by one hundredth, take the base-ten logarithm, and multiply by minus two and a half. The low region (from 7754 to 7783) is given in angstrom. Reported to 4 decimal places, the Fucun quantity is 0.5586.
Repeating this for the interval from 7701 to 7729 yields 0.5510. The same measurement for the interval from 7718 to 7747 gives 0.5510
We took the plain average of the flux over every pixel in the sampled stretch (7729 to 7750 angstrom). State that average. 61.7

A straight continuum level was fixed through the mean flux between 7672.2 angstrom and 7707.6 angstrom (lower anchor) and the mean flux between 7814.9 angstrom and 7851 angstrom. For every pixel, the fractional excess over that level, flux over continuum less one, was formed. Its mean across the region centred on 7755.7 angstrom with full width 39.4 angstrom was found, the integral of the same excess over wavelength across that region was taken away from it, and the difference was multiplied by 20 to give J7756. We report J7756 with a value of -2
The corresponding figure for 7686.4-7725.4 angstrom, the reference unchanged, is 3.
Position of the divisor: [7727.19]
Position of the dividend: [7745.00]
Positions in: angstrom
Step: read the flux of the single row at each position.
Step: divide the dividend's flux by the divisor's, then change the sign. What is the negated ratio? -0.99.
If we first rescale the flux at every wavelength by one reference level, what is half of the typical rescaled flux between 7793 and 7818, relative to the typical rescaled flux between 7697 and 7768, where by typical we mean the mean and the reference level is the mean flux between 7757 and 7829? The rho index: 0.497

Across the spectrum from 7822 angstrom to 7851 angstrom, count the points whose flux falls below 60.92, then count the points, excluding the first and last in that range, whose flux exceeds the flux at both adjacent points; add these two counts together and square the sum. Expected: 64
